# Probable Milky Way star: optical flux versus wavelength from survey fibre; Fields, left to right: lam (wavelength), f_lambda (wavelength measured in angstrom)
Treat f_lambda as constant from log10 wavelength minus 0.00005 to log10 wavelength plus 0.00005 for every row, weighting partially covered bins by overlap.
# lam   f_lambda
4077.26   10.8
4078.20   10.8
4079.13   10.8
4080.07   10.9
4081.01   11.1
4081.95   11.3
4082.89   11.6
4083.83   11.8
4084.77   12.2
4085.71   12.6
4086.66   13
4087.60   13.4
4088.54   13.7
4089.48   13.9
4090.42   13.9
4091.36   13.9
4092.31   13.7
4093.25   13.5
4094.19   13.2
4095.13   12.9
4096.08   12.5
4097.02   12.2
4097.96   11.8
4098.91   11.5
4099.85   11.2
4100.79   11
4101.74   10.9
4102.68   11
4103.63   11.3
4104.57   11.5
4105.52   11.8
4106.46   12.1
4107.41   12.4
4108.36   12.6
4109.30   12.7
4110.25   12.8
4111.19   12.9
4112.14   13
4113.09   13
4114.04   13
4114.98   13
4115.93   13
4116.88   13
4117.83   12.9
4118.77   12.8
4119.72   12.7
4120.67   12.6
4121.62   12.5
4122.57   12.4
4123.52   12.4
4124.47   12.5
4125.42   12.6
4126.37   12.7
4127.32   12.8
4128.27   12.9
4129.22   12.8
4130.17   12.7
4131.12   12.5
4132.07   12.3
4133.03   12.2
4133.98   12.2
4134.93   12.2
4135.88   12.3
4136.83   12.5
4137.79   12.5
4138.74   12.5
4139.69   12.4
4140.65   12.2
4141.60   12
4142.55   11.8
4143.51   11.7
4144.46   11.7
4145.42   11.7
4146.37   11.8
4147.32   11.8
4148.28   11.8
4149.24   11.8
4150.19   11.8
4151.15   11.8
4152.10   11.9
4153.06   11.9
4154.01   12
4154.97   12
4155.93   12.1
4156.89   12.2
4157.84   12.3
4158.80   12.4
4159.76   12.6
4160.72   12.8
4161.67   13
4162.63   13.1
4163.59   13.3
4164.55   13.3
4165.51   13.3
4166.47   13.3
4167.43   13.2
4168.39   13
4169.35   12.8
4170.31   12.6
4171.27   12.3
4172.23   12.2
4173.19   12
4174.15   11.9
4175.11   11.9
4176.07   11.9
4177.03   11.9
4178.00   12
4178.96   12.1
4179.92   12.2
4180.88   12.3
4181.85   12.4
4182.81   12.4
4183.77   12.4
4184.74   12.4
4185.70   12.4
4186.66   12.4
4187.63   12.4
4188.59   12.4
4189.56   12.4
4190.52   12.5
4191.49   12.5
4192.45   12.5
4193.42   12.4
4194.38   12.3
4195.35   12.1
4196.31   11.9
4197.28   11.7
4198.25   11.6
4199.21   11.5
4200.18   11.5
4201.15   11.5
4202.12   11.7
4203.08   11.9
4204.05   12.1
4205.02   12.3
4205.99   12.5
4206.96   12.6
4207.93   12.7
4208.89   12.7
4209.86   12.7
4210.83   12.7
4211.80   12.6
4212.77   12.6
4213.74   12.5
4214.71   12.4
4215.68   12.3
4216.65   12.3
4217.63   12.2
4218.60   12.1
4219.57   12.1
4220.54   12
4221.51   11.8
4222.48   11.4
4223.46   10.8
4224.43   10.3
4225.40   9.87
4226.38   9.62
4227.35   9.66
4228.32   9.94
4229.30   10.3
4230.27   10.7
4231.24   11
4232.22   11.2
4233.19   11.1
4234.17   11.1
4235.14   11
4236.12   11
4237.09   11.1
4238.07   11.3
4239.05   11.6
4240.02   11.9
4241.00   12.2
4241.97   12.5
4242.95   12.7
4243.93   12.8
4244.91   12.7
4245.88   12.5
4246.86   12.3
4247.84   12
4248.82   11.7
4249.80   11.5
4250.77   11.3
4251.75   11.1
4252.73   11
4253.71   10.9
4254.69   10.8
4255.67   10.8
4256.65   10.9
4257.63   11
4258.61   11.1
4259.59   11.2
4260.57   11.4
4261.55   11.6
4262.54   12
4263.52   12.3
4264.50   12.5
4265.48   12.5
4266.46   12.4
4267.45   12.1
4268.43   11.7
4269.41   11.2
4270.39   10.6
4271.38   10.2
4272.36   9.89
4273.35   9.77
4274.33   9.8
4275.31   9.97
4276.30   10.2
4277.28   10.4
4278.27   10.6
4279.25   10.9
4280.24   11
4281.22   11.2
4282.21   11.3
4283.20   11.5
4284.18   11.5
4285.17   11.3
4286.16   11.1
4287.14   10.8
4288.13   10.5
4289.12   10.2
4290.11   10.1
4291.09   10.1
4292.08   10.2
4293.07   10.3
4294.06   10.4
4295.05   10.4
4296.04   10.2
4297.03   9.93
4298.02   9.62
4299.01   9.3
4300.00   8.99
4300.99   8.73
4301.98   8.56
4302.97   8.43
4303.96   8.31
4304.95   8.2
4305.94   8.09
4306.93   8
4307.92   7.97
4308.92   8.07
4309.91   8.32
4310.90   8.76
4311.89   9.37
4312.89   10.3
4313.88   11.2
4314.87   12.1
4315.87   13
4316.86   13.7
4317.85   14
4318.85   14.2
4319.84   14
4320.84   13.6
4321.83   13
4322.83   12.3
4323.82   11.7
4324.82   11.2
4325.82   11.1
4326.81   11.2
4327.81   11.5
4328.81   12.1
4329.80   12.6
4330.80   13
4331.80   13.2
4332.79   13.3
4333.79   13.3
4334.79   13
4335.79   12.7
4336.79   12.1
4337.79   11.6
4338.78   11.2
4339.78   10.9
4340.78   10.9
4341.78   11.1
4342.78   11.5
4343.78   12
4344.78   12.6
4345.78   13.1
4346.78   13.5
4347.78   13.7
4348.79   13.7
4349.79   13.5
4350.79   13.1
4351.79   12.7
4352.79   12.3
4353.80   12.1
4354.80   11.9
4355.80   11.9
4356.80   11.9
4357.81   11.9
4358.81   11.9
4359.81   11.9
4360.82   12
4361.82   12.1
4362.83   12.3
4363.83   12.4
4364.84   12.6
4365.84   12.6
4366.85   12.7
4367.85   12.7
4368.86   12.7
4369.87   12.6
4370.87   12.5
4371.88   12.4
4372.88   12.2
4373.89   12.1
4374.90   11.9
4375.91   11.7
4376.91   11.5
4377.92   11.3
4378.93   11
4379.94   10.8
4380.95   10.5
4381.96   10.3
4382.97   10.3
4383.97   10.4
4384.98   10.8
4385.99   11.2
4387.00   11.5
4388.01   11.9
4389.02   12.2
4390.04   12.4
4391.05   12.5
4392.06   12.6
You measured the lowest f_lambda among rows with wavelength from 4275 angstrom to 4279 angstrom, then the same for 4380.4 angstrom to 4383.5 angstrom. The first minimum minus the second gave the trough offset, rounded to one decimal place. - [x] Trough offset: -0.3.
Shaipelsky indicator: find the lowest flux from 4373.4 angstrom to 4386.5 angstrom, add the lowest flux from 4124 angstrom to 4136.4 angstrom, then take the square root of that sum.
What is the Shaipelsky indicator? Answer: 4.74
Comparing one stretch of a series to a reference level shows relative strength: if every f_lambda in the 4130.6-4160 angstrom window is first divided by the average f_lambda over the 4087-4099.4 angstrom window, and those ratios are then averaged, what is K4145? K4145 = 0.92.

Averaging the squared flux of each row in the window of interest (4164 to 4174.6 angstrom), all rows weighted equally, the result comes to 162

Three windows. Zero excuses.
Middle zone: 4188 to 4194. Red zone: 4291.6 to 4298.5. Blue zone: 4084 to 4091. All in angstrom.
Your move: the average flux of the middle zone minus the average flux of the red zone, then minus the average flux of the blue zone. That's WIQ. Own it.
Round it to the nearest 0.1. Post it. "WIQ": -10.9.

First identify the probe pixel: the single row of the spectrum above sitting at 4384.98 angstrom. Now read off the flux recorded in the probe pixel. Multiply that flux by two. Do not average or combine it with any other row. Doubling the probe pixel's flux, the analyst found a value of 21.6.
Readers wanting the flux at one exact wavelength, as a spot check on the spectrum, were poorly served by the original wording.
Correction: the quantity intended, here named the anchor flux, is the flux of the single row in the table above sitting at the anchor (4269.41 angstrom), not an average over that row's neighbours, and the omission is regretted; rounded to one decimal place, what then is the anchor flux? 11.2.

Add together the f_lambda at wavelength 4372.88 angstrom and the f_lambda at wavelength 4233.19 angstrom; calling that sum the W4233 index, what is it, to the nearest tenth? 23.3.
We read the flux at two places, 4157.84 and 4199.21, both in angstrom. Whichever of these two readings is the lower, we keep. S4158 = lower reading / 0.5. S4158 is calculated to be 23.0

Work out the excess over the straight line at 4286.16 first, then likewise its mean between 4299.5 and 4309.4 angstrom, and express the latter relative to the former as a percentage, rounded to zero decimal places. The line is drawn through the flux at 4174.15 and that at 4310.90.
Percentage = -32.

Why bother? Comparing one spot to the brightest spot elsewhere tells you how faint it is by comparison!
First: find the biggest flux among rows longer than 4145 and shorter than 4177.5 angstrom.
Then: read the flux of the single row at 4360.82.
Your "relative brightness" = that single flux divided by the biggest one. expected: 0.90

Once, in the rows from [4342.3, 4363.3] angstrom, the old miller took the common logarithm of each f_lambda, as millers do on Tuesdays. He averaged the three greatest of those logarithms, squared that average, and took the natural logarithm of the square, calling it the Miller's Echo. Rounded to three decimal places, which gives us 0.253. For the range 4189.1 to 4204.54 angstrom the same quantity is 0.185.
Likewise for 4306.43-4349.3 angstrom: 0.276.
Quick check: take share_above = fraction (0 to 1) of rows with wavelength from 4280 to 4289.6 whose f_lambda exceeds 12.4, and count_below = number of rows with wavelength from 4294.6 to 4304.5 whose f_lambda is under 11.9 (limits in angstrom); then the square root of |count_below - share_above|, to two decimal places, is 3.16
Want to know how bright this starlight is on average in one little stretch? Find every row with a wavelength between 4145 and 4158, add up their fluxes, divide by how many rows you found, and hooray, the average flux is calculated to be 11.9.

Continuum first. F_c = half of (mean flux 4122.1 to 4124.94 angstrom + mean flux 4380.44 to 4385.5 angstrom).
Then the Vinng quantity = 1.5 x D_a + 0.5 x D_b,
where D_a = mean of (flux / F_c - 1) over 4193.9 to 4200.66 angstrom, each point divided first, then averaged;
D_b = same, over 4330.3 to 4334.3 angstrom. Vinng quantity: 0.12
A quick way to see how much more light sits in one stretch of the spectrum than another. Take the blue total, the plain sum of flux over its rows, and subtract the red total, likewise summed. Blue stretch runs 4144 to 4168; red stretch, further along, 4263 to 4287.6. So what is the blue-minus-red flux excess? 32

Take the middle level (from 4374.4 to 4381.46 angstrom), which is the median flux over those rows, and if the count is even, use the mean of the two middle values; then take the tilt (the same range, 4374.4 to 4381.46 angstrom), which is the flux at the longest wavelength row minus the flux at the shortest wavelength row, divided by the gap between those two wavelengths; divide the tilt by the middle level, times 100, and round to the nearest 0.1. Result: -2.0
